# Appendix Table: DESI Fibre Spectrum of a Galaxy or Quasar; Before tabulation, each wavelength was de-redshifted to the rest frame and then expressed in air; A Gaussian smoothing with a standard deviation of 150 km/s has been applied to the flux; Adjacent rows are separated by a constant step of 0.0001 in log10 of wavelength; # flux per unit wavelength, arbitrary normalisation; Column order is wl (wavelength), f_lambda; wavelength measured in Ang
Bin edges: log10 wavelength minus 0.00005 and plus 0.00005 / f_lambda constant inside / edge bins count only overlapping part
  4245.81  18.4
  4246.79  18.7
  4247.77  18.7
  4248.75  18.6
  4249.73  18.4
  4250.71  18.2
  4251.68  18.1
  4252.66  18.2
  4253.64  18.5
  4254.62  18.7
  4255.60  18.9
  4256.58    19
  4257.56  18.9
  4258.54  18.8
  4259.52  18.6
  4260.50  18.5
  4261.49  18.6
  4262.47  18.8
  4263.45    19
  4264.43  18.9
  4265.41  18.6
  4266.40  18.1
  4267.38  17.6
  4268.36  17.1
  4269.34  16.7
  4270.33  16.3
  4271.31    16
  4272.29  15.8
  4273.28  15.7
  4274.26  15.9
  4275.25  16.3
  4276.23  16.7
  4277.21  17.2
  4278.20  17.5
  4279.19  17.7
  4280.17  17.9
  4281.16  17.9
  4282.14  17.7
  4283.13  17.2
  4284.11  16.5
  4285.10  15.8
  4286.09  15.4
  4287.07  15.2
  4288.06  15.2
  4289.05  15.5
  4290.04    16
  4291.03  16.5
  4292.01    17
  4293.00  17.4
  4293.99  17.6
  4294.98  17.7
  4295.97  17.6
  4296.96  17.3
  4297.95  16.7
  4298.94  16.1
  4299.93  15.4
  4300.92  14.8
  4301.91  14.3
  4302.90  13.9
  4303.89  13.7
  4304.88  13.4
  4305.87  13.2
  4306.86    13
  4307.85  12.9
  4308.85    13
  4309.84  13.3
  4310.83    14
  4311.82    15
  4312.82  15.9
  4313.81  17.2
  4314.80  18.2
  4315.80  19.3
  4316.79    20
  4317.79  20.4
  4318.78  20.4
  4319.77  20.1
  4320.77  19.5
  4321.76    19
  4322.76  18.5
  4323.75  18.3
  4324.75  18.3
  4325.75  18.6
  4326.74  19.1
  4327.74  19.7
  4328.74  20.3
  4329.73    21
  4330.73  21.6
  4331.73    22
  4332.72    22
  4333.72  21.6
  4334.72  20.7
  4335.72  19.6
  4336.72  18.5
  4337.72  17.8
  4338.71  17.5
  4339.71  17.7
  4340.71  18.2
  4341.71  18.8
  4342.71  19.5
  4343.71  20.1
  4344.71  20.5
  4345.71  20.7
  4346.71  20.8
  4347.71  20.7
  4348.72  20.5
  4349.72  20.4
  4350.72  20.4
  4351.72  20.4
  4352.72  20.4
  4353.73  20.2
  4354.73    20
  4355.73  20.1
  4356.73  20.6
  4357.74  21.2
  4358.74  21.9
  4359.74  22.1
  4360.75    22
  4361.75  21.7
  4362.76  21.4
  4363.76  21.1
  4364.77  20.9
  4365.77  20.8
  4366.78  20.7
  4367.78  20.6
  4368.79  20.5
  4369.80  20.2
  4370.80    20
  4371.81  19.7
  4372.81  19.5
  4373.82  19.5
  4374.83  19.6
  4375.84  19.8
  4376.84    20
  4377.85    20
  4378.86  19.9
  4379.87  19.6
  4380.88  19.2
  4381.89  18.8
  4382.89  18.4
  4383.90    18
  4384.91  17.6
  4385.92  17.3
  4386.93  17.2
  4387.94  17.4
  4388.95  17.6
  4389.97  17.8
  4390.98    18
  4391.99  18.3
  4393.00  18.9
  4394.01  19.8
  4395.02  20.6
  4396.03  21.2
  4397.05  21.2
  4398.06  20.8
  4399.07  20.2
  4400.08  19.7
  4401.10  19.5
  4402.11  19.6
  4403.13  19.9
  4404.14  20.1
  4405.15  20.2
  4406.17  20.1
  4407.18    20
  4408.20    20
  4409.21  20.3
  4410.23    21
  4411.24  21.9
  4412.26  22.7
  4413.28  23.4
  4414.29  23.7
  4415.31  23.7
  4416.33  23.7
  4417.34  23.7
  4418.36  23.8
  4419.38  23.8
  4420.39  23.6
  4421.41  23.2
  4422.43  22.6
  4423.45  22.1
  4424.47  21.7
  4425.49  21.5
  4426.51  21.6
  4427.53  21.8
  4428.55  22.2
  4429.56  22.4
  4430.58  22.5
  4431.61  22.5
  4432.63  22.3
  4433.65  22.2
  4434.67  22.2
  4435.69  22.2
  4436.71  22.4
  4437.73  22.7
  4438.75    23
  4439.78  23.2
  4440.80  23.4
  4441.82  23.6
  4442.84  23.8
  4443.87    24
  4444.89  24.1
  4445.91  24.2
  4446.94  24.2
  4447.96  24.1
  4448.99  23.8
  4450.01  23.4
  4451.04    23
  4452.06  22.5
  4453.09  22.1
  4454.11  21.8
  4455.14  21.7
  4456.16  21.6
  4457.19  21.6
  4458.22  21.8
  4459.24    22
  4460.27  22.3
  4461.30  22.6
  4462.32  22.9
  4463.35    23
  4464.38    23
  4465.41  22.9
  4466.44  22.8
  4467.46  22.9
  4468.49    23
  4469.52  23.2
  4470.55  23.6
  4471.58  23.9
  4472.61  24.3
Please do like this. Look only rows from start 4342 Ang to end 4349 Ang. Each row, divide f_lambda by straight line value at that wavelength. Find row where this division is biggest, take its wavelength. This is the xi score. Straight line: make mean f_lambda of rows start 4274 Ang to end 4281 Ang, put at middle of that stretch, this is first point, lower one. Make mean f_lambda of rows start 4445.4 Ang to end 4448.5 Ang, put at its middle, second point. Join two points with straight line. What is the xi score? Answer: 4346.71 Ang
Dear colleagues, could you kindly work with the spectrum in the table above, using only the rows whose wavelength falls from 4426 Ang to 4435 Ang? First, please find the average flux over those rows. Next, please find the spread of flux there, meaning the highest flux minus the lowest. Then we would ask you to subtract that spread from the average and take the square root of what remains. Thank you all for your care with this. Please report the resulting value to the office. 4.6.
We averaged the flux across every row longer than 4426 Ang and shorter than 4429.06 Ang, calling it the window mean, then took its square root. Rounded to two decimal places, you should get 4.68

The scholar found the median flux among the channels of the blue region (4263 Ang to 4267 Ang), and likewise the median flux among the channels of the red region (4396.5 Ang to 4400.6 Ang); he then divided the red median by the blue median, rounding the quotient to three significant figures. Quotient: 1.09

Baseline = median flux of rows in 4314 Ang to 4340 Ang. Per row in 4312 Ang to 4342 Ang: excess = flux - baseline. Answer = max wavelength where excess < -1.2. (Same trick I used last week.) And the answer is 4340.71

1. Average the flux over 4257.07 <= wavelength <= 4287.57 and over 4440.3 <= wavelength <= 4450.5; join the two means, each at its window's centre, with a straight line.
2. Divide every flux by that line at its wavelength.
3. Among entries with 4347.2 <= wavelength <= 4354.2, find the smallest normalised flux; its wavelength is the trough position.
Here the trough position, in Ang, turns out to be 4353.73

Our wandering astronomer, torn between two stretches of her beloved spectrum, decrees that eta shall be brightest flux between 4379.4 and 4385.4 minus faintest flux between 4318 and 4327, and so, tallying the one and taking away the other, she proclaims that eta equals 1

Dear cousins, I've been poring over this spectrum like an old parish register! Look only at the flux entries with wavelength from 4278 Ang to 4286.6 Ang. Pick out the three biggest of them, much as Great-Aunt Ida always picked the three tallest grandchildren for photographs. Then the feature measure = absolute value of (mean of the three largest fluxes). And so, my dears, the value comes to 17.8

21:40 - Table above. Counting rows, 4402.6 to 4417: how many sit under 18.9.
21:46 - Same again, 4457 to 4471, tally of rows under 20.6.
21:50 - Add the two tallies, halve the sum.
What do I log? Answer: 0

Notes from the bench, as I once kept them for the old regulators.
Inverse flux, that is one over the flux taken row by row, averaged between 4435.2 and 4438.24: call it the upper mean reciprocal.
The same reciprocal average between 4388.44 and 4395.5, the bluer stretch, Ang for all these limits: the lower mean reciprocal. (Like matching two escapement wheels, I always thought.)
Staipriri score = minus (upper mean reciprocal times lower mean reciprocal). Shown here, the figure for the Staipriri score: -0.0024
